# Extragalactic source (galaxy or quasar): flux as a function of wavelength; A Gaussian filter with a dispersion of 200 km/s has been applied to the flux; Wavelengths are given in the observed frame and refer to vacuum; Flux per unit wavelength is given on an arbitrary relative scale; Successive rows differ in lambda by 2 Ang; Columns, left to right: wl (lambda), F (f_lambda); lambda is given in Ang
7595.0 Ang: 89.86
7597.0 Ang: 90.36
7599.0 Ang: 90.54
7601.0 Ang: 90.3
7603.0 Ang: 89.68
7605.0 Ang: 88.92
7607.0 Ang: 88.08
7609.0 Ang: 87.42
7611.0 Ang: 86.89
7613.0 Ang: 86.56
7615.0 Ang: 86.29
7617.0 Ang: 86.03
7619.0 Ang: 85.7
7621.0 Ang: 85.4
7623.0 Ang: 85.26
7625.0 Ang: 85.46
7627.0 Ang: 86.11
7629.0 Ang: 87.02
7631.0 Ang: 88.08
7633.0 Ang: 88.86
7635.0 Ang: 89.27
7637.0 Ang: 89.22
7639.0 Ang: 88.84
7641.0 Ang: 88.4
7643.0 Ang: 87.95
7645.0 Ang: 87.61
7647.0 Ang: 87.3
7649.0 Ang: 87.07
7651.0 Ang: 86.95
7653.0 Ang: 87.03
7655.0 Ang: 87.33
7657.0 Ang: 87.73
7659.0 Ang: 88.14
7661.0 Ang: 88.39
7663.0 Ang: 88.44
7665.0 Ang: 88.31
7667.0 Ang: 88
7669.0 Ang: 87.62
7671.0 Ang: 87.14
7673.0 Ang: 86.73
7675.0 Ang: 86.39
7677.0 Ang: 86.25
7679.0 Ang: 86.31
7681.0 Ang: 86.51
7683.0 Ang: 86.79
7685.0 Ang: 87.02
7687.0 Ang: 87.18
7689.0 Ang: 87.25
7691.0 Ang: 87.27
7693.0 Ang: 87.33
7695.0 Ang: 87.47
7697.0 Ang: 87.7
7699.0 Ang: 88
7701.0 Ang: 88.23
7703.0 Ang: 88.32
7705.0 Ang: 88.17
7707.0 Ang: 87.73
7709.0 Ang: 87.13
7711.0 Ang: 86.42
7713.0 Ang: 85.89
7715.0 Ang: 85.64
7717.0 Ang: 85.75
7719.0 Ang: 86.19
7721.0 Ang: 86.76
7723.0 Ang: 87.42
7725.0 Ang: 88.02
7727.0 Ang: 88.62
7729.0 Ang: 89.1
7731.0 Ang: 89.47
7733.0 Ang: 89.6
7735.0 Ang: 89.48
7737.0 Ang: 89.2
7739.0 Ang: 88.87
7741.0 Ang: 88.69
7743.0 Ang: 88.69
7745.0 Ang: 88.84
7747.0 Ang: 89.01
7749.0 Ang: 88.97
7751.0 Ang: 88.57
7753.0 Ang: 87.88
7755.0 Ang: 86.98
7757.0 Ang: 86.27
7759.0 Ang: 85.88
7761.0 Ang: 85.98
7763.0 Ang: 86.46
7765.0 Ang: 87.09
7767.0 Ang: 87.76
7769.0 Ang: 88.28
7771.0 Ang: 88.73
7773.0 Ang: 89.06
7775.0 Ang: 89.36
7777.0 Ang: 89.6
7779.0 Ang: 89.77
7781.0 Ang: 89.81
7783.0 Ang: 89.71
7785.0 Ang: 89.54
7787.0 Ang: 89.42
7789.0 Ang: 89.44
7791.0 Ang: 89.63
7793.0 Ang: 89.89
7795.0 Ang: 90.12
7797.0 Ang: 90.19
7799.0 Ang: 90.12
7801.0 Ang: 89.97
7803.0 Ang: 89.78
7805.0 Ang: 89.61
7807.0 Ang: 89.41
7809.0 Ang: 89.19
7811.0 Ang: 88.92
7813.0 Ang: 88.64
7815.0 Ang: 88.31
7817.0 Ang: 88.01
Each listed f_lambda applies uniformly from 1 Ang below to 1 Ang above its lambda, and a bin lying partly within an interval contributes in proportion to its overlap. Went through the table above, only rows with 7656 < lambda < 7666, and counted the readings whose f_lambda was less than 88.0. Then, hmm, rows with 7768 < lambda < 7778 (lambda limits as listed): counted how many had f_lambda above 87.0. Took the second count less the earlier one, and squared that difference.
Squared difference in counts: 16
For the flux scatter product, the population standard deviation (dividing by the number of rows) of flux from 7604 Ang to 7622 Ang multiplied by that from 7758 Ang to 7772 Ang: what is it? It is 1.1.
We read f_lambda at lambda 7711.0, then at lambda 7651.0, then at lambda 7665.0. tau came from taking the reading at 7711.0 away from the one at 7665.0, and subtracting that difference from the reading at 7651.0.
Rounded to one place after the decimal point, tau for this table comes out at 85.1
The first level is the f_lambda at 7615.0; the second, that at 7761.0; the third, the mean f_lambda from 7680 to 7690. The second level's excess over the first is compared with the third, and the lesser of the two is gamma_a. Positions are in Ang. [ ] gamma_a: 0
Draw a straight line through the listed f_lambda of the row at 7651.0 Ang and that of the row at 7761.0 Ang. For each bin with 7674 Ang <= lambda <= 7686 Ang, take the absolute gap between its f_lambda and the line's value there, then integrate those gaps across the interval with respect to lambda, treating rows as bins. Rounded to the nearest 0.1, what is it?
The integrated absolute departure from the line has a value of 3.8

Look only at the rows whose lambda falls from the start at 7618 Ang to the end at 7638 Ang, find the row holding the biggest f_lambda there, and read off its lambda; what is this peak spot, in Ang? 7635.0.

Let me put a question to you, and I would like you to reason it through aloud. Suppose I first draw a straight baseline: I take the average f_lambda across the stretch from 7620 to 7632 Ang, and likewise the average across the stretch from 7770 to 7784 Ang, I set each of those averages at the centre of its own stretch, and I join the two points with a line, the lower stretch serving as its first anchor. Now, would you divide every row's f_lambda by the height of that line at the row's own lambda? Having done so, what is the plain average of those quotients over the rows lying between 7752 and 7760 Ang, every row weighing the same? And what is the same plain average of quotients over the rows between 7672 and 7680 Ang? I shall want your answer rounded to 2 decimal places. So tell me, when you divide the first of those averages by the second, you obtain 0.98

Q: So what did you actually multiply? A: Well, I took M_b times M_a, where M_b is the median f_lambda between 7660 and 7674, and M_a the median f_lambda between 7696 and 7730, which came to 7718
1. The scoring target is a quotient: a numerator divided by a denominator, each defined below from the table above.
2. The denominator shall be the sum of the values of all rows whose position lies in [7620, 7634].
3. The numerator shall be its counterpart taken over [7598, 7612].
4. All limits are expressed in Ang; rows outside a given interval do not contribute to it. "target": 1.026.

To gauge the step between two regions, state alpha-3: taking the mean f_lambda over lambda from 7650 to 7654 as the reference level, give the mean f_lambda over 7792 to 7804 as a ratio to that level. 1.03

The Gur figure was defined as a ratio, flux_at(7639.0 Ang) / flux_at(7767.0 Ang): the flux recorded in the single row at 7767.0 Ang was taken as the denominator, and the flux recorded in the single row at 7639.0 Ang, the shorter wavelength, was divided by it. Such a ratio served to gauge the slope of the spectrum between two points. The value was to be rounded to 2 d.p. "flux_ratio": 1.01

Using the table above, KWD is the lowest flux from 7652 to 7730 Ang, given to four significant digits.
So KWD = 85.64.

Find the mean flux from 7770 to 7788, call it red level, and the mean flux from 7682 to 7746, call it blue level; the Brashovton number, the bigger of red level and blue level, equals 89.4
